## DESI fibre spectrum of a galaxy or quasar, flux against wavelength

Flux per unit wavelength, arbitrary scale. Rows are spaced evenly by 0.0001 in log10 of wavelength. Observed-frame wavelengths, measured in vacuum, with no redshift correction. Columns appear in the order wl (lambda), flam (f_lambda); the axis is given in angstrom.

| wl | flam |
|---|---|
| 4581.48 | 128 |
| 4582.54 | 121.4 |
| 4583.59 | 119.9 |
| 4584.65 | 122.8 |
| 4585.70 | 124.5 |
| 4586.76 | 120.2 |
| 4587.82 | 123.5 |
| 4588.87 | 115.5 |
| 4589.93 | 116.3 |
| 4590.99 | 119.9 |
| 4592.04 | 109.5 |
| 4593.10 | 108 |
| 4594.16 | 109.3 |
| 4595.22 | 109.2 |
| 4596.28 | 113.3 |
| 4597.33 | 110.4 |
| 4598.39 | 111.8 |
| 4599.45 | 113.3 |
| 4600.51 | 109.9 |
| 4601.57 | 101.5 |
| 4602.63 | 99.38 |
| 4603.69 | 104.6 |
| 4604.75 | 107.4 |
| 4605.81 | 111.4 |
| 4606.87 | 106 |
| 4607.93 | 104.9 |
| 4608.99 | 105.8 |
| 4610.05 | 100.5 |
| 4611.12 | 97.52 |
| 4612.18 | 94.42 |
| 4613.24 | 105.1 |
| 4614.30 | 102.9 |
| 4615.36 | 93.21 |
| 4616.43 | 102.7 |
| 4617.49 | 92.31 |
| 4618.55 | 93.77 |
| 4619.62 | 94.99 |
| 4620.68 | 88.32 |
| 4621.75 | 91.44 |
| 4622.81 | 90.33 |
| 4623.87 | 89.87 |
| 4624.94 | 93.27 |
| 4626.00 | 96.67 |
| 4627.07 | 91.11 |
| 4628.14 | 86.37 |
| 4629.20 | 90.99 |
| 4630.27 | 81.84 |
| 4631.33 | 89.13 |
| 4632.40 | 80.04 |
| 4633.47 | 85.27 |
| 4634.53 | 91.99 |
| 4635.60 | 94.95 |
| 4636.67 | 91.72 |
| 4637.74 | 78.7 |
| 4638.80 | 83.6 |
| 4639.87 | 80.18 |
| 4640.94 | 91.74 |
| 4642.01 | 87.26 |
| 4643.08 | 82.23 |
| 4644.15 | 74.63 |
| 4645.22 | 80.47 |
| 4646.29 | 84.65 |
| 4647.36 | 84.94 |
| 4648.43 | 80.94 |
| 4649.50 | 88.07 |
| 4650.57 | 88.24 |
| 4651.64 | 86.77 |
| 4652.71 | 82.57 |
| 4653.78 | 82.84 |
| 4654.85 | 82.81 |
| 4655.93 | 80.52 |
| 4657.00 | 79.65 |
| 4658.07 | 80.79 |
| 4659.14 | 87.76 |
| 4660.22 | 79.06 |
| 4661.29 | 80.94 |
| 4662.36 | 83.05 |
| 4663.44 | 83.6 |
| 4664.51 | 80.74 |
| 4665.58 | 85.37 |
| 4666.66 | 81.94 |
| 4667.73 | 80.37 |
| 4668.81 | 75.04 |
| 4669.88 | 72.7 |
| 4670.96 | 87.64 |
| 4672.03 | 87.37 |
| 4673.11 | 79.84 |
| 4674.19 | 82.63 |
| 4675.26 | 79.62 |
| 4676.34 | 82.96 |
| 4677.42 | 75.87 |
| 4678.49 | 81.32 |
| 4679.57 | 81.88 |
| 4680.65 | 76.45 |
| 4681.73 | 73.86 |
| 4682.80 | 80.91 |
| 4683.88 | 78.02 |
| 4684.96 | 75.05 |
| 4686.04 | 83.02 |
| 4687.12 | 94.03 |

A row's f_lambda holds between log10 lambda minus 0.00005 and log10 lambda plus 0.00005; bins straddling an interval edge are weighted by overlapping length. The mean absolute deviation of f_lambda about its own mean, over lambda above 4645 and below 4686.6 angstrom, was 3.0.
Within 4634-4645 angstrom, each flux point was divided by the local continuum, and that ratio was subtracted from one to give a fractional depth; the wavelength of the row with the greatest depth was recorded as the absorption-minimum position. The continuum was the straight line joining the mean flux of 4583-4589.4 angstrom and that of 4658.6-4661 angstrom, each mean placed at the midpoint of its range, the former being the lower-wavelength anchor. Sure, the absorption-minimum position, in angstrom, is 4644.15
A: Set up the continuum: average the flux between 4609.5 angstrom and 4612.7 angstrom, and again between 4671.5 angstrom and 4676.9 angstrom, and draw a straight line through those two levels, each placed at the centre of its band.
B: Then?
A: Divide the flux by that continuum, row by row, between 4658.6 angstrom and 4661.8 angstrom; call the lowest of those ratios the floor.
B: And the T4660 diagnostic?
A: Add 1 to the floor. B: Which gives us 1.92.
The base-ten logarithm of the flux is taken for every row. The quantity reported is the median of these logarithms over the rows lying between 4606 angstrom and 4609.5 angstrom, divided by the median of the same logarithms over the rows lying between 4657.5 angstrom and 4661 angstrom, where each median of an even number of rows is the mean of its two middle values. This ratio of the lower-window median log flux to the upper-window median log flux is 1.06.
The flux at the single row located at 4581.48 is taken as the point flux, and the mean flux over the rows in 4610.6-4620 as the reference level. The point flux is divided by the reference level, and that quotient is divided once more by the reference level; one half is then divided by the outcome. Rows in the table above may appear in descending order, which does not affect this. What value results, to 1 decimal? 37.1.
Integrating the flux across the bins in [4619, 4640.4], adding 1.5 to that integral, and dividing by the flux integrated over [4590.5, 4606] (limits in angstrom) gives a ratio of 1.1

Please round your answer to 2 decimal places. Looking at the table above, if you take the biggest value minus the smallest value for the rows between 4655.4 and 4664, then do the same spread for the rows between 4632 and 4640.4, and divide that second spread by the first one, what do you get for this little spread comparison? 1.87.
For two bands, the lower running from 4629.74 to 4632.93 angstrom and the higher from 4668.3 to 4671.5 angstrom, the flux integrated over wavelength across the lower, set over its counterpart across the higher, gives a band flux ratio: 1.06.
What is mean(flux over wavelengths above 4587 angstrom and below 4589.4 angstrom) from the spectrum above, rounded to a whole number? 120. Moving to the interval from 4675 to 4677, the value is 81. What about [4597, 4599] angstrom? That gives 111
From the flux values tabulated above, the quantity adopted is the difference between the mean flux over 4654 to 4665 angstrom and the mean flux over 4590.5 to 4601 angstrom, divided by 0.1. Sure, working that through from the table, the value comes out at -296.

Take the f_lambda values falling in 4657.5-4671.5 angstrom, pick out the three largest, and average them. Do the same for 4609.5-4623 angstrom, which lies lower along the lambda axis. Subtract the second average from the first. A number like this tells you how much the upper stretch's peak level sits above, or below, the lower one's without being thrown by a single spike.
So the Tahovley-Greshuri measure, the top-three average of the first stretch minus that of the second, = -17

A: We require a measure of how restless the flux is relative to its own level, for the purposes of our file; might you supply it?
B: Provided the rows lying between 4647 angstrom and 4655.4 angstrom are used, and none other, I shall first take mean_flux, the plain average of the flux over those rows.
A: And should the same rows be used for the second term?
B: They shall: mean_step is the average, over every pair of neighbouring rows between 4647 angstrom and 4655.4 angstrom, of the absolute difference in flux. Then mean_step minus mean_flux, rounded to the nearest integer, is -82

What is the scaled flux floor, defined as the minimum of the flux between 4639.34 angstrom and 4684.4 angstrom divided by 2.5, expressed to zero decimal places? 29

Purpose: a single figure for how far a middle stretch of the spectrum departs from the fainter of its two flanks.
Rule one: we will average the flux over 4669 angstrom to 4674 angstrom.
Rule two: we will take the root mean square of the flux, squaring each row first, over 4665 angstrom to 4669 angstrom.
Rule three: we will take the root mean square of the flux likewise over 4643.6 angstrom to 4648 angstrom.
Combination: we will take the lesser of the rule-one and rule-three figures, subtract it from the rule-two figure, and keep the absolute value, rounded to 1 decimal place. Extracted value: 0.5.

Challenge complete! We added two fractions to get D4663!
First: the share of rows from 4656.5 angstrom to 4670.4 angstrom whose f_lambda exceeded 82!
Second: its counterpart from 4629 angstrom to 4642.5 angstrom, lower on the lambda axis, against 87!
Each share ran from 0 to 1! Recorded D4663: 0.85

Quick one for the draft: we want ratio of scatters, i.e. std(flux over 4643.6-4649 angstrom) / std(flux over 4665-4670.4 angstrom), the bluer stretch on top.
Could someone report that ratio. 0.81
